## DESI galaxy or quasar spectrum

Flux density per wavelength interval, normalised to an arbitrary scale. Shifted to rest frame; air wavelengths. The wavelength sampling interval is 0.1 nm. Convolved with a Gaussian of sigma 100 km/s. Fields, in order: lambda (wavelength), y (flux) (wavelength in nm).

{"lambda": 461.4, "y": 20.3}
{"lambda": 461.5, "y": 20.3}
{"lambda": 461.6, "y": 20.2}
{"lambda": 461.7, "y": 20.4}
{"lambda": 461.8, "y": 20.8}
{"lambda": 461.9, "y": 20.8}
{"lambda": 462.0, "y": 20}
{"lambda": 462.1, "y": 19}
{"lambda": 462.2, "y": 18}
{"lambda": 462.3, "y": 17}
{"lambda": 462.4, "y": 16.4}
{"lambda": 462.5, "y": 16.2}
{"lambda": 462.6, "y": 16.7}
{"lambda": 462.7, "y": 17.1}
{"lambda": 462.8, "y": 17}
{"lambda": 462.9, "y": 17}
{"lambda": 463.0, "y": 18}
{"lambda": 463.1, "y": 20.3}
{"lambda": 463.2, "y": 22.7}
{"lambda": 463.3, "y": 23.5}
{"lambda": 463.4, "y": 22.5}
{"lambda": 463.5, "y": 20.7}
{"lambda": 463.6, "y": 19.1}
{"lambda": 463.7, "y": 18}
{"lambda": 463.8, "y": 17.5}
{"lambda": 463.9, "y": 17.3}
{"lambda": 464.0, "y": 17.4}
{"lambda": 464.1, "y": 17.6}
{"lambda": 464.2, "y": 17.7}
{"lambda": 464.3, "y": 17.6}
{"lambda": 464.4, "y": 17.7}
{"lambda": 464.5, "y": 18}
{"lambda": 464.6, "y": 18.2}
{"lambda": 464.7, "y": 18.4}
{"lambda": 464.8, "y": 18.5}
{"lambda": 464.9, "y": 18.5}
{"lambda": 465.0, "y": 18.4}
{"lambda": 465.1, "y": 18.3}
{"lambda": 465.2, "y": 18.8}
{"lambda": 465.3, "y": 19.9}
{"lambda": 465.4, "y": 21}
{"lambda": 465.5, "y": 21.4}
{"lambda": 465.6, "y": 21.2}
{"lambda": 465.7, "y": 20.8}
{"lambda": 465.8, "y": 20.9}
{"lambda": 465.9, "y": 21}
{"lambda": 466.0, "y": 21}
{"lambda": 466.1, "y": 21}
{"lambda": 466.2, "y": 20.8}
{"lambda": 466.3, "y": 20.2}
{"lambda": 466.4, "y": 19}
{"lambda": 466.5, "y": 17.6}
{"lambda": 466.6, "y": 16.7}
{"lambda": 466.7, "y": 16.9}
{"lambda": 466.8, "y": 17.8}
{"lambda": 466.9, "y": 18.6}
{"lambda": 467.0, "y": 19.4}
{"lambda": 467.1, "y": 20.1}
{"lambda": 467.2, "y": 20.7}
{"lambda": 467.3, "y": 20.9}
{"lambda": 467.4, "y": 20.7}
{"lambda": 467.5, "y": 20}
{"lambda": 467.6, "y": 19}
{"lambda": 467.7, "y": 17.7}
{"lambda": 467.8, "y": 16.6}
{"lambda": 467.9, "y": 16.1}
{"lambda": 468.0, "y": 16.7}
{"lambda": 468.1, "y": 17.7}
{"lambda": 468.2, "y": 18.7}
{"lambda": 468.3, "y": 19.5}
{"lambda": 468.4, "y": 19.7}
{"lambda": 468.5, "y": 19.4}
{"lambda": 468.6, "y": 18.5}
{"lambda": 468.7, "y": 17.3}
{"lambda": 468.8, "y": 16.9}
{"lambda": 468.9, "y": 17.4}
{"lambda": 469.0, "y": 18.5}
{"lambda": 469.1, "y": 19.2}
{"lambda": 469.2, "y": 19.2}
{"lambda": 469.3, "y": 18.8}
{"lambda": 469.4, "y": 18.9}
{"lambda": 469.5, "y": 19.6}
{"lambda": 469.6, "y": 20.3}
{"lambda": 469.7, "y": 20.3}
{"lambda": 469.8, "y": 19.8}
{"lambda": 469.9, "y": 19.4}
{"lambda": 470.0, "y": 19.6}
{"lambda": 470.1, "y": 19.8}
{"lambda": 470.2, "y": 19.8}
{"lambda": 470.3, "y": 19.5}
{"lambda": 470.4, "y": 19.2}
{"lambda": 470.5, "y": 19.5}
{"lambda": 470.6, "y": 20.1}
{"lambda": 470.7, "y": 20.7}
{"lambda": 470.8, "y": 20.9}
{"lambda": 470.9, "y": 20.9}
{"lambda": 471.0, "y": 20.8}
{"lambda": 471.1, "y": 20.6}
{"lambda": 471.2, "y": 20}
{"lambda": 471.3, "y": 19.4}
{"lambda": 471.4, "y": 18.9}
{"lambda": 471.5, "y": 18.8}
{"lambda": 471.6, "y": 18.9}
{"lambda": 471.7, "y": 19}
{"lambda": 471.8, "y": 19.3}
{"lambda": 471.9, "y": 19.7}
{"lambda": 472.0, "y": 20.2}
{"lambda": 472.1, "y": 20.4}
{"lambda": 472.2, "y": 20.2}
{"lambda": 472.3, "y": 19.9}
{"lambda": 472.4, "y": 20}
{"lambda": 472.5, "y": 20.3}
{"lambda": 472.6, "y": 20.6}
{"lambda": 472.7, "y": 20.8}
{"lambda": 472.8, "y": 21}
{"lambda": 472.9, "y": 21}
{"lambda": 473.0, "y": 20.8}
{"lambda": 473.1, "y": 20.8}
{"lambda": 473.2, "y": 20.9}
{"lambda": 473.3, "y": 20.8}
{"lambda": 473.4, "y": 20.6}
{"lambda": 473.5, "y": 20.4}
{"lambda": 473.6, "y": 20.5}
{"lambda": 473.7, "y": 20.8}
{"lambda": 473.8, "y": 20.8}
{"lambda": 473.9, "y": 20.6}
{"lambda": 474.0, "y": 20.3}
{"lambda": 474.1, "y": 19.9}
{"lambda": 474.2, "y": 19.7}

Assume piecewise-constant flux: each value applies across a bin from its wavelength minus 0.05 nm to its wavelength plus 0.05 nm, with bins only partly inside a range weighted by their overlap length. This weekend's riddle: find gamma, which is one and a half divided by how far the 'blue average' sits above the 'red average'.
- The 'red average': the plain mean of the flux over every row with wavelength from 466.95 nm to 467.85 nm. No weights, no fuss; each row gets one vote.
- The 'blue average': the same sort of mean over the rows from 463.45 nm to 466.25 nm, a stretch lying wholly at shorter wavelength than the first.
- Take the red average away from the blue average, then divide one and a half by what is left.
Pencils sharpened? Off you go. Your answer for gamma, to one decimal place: -5.2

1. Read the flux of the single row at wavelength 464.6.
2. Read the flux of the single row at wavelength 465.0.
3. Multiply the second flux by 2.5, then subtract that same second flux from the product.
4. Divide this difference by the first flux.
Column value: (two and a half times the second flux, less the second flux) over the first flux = 1.52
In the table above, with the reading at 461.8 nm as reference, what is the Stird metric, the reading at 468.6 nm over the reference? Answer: 0.89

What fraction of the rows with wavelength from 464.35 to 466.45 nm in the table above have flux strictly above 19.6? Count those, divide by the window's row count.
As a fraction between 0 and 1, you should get 0.5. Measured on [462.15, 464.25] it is 0.2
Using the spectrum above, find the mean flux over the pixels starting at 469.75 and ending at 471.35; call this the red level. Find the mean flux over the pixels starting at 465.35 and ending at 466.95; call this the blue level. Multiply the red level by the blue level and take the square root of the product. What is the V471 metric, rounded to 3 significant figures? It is 19.9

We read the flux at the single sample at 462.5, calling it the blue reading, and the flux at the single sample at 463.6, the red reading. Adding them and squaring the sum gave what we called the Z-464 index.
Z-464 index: 1246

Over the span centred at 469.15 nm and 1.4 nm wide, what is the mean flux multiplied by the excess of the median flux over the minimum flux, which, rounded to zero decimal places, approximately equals 41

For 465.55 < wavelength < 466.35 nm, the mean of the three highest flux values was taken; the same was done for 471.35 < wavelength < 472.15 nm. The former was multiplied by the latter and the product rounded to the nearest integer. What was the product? 423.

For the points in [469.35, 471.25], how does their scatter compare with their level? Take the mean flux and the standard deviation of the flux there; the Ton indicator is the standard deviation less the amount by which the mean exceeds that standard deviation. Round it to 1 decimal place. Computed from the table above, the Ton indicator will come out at -18.8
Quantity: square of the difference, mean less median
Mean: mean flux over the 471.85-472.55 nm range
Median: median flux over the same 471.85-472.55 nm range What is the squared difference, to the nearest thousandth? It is 0.010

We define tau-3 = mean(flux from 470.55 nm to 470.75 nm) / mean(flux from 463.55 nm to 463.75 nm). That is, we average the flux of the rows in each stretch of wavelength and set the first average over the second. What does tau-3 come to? 1.10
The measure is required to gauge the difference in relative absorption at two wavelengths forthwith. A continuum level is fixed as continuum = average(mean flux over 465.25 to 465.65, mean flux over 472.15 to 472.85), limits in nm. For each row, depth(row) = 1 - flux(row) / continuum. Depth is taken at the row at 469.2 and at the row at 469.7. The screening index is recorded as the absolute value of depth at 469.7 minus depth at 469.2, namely 0.053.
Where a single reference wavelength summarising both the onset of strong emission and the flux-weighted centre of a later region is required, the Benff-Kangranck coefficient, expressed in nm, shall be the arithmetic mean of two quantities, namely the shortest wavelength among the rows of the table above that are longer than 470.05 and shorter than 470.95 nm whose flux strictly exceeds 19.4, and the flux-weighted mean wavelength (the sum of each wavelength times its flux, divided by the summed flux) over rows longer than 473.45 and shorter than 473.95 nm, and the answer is 471.90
